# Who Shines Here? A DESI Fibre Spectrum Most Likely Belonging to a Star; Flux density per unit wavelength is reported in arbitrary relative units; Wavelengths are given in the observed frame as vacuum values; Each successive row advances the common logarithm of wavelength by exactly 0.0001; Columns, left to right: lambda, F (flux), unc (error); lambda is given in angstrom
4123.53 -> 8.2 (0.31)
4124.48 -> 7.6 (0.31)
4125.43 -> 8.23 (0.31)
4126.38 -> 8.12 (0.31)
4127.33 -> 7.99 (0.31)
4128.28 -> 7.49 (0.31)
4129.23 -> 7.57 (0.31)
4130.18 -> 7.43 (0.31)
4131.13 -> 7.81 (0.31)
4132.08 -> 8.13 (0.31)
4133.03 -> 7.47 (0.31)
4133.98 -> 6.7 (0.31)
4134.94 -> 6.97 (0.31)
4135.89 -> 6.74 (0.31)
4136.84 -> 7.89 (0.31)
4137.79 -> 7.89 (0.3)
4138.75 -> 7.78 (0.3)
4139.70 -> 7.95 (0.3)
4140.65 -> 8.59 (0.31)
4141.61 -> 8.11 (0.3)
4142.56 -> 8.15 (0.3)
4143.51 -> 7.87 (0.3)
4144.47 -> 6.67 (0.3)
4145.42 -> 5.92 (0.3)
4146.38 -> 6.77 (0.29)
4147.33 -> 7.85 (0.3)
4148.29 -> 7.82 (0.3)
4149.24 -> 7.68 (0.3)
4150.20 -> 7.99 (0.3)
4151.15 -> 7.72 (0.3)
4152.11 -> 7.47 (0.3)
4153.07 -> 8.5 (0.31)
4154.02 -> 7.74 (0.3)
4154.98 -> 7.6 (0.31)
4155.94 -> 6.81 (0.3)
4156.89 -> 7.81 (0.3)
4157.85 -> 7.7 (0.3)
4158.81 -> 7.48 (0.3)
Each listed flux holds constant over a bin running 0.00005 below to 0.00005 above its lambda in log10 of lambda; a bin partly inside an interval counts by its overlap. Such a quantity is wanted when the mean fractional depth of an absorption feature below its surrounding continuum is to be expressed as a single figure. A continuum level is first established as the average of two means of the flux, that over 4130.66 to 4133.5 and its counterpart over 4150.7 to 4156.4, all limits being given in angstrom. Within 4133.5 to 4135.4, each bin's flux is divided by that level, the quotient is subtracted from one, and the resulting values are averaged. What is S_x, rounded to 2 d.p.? 0.11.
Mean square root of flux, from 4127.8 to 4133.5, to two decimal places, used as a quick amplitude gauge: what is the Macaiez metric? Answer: 2.77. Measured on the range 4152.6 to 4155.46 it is 2.82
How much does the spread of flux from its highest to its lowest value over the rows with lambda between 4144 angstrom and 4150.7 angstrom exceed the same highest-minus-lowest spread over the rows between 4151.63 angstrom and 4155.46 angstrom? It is 1.0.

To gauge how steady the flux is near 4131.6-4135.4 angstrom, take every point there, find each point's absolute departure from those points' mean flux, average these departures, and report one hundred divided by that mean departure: 207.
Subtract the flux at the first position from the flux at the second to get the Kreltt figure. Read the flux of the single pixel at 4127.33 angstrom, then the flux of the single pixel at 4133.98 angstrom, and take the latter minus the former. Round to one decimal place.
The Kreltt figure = -1.3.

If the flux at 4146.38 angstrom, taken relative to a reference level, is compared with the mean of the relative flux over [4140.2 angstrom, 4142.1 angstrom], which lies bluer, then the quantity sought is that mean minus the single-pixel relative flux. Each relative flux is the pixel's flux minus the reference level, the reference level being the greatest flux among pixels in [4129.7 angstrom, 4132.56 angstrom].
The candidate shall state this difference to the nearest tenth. 1.6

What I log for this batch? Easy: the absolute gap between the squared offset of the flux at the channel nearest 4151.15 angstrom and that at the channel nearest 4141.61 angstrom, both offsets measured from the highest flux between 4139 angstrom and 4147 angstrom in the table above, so 0.53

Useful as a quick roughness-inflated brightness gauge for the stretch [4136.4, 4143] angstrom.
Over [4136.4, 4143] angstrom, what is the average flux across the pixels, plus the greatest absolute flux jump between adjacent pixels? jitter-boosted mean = 8.69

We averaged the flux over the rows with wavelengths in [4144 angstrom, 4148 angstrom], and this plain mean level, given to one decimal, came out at 6.8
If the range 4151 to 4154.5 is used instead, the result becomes 7.9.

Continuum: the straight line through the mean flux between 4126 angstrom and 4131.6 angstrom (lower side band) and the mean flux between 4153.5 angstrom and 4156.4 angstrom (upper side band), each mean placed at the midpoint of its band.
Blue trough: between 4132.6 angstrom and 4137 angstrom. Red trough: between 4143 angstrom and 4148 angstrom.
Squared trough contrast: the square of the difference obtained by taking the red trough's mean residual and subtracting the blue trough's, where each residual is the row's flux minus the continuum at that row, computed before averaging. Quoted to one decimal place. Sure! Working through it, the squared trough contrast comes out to 0.0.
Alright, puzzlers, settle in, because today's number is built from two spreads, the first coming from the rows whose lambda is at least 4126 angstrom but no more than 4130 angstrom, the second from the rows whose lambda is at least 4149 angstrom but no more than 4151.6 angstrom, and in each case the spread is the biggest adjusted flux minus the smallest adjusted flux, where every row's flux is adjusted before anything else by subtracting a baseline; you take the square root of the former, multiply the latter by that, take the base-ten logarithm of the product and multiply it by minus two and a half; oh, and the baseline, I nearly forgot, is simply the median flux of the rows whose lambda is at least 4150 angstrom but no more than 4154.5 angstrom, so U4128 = 1.5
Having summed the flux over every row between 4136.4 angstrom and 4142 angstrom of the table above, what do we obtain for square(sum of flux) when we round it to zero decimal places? 2324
